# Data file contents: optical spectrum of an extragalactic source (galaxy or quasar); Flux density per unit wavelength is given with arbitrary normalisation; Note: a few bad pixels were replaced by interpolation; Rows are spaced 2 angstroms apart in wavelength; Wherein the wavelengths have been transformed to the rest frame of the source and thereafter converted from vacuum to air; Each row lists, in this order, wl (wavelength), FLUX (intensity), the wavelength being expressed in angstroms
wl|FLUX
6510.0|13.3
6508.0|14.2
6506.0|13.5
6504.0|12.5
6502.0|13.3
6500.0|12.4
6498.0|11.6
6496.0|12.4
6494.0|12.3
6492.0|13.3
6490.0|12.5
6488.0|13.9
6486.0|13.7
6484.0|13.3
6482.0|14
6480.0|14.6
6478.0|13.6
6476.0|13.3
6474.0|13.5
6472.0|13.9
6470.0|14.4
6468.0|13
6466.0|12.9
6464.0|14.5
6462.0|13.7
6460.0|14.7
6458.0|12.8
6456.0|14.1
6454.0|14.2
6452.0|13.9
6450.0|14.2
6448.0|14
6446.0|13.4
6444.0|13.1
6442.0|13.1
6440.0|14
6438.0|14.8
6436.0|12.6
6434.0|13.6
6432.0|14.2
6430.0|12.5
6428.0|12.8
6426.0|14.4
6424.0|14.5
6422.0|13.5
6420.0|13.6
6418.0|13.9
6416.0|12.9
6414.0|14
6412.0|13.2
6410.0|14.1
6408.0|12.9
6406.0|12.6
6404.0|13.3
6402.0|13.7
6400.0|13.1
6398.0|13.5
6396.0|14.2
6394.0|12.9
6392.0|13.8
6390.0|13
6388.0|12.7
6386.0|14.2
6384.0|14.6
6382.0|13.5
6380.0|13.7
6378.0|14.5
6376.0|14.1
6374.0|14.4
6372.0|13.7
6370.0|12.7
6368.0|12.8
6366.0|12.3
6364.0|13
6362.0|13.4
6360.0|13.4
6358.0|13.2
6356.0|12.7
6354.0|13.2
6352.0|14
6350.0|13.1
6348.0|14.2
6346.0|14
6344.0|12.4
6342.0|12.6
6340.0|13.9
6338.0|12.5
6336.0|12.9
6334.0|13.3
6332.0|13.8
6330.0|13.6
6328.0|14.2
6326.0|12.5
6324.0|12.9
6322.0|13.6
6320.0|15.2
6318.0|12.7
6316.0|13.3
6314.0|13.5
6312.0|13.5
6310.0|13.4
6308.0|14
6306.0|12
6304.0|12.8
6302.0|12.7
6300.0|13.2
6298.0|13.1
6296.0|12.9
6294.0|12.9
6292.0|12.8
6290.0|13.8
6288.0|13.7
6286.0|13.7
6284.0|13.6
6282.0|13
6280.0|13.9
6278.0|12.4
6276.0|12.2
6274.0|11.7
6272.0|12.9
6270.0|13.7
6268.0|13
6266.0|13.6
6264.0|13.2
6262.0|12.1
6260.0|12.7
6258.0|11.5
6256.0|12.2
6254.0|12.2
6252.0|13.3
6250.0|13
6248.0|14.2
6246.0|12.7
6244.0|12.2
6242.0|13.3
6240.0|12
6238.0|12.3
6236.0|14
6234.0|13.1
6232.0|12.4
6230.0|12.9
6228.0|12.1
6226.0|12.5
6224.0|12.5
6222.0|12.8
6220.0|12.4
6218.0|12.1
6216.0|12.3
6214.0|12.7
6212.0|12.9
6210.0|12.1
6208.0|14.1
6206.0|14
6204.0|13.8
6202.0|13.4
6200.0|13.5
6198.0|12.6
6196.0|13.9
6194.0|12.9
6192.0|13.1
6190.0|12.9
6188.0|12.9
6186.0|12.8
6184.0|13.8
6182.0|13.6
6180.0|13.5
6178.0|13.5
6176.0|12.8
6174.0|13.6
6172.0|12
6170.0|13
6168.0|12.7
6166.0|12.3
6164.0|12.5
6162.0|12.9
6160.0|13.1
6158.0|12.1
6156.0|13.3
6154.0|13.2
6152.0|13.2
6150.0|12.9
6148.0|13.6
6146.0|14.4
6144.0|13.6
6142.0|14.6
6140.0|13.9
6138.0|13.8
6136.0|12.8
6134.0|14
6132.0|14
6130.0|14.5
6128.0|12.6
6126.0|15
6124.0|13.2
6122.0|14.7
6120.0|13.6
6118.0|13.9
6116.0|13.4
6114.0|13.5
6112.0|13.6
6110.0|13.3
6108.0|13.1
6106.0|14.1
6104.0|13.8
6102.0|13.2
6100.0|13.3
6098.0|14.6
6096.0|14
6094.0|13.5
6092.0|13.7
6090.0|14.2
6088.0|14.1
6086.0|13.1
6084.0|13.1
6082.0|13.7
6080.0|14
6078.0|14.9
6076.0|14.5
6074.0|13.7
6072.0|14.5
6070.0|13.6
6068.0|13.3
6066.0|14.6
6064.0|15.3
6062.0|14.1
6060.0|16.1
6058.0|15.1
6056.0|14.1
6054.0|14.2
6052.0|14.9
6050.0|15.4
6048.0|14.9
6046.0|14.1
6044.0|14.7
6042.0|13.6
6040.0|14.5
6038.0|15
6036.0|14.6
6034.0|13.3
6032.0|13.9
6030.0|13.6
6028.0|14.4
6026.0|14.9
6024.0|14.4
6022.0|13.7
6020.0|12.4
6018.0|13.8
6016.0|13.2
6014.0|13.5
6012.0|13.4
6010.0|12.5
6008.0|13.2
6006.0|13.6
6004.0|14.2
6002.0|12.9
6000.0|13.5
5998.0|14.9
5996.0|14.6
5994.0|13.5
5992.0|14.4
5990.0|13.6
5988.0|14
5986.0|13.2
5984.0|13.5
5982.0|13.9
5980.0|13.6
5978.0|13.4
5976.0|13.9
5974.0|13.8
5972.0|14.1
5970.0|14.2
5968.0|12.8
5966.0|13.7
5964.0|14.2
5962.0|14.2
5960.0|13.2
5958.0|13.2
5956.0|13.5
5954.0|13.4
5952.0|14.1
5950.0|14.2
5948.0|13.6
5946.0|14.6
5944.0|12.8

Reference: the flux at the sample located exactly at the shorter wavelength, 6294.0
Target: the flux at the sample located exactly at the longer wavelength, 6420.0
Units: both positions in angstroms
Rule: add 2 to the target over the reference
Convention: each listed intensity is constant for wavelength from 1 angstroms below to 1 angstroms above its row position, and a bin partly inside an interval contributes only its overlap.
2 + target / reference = 3.05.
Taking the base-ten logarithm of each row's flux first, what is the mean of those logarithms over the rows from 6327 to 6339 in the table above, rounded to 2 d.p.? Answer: 1.13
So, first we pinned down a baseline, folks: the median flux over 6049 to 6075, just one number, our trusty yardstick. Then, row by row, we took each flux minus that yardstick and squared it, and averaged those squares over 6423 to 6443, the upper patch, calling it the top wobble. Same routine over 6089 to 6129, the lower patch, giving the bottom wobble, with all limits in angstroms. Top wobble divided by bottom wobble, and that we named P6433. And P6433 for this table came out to 1.4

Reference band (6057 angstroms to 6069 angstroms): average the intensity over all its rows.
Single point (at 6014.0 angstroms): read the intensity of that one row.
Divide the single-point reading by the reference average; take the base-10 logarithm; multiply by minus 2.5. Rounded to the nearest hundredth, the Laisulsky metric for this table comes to 0.10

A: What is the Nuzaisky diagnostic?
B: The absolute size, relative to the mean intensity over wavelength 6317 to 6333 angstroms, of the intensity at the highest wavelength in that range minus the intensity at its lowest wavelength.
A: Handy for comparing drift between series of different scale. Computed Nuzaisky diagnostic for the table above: 0.081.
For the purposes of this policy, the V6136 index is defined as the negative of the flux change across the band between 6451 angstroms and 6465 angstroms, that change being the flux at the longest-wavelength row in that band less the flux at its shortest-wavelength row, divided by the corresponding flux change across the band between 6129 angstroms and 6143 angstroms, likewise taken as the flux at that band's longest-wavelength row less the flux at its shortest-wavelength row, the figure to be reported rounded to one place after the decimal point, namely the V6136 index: -6.0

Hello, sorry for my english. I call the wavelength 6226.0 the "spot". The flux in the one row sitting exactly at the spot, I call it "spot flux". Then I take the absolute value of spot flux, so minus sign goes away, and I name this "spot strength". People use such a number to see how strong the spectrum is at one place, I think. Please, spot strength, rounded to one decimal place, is 12.5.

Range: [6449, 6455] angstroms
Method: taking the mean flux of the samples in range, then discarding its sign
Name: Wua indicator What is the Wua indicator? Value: 14.1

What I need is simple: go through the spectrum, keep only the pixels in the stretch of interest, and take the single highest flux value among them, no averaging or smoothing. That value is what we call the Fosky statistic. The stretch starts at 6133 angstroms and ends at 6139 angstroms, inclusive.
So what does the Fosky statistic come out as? 14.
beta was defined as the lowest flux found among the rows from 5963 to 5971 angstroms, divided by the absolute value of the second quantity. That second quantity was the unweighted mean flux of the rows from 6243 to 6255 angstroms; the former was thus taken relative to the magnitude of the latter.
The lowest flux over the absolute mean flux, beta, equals 0.99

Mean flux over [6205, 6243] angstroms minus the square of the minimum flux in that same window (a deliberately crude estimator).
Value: -131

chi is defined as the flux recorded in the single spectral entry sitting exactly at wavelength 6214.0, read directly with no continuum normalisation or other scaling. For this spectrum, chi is 12.7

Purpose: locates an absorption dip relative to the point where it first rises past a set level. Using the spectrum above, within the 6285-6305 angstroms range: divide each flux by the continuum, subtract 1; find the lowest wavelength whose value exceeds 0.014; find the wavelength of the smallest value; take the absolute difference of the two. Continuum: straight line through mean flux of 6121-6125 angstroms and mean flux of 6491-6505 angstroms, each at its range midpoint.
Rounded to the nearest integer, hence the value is 16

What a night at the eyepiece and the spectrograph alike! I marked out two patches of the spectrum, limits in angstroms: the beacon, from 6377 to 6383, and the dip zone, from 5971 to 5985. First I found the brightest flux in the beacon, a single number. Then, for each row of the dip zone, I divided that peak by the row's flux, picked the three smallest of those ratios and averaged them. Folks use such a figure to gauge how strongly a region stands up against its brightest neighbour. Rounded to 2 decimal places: 1.04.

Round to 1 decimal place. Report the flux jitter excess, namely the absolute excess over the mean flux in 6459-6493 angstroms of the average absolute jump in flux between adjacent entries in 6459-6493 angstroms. 13.0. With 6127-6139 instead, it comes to 12.7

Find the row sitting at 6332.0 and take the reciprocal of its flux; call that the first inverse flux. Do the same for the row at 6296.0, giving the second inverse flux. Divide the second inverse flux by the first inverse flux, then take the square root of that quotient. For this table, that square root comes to 1.03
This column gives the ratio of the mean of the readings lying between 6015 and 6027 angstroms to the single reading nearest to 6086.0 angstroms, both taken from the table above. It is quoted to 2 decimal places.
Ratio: 1.05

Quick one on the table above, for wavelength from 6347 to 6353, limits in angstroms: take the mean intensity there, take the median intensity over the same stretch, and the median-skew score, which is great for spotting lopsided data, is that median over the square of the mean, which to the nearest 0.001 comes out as 0.074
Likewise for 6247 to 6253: 0.073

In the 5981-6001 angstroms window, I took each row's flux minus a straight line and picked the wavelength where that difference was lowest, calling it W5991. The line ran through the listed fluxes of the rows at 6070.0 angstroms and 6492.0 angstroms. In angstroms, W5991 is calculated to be 5986.0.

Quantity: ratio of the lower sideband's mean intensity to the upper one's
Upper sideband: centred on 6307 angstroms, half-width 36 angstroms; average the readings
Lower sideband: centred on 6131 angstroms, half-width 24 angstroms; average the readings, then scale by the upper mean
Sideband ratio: 1.04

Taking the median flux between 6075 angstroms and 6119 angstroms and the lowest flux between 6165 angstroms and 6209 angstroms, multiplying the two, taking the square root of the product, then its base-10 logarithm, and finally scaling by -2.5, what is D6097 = -2.77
